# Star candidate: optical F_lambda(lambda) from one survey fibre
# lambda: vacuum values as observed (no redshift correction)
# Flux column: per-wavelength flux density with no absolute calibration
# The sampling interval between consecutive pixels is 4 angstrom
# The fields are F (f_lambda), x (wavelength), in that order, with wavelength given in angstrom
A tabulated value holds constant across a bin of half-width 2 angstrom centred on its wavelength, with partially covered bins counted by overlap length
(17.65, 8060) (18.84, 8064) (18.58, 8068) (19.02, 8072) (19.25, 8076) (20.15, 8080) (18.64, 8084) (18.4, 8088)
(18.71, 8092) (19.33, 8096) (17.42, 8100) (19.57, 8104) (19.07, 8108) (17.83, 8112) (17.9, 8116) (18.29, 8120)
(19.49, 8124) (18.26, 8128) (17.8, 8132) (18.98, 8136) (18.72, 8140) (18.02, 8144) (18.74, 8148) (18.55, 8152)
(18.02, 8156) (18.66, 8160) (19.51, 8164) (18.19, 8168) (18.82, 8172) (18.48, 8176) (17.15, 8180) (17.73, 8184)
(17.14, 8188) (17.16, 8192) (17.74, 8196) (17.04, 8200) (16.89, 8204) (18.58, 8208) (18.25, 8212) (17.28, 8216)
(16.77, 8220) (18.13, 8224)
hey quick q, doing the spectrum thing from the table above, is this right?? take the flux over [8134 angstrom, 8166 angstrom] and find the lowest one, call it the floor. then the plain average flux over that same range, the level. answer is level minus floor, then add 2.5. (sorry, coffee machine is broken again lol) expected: 3.13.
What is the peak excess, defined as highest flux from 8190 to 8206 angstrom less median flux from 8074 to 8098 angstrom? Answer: -1.2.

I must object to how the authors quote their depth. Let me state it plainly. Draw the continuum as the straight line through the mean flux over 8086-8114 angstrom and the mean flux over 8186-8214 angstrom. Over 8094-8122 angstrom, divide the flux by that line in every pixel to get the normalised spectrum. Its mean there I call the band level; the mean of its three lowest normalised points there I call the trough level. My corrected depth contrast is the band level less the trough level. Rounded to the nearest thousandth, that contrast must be 0.041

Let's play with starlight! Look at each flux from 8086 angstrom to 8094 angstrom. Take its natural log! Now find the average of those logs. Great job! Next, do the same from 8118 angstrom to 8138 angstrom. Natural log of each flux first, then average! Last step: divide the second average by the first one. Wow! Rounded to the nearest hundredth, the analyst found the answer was 1.00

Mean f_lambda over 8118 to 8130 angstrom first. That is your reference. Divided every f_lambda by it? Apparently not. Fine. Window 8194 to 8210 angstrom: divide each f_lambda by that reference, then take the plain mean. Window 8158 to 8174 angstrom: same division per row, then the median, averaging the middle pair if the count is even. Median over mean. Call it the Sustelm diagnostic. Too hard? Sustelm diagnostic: 1.07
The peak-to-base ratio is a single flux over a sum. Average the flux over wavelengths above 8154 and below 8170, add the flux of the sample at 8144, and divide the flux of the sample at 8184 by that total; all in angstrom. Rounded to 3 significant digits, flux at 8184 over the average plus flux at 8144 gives 0.484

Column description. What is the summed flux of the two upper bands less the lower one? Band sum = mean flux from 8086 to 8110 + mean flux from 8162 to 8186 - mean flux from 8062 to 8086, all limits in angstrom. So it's 18.0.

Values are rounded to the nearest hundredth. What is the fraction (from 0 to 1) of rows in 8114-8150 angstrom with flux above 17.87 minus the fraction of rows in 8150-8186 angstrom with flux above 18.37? 0.33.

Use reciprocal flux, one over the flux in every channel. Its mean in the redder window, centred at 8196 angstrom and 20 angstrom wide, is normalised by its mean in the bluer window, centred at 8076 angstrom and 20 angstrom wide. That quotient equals 1.11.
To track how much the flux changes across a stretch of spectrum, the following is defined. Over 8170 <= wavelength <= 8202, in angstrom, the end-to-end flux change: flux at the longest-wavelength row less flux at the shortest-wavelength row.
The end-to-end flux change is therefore -1.78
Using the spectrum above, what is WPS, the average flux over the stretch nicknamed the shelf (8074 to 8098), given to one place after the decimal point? 19.1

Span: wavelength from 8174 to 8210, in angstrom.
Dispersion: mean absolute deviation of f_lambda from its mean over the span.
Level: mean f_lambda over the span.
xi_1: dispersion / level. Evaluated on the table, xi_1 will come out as 0.030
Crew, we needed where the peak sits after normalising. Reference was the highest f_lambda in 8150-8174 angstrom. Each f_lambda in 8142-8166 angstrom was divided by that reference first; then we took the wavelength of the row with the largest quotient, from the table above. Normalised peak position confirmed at 8164 angstrom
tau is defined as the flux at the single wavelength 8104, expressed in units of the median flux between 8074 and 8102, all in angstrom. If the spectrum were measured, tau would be 1.05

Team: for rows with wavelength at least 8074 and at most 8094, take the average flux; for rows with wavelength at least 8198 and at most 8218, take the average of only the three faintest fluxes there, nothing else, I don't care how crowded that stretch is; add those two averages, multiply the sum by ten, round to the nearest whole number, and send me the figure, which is 361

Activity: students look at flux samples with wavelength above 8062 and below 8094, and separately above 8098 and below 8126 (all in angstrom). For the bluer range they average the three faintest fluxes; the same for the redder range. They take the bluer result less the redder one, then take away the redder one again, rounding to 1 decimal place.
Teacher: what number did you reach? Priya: -16.9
